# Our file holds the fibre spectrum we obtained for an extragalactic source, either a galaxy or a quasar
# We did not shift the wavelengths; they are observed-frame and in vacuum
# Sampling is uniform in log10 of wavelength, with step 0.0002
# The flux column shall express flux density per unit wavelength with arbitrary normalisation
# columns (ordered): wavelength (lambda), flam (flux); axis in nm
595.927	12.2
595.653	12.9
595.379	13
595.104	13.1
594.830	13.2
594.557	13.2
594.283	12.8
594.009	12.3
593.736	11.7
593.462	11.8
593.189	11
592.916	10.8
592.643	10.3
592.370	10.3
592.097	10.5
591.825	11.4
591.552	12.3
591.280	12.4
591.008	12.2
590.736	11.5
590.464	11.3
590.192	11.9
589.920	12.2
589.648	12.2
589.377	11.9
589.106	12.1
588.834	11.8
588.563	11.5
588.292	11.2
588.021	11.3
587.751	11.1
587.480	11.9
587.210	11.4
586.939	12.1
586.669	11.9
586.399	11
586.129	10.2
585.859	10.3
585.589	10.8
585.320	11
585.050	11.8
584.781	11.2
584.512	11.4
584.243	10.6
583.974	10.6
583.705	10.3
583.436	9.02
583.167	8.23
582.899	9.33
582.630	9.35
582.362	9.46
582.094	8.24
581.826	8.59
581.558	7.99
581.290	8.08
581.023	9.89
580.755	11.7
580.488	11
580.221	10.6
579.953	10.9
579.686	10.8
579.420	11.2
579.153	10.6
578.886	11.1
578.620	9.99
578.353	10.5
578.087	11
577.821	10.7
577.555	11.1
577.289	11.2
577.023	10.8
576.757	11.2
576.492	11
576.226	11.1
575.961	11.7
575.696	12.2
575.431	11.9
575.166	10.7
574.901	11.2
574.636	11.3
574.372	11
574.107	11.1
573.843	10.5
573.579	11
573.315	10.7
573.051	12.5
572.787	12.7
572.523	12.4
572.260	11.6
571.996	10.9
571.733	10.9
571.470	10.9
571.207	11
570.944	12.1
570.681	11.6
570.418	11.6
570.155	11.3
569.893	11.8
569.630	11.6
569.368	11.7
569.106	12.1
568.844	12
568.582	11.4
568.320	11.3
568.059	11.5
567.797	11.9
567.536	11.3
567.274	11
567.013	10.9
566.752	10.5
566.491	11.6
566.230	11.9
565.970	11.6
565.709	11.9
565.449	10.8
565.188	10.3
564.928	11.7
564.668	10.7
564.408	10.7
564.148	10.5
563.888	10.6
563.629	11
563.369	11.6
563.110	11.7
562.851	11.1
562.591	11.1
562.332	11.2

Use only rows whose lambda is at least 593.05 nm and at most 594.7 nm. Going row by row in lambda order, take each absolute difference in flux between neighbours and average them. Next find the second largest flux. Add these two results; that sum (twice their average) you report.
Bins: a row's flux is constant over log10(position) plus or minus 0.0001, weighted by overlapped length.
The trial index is 13.3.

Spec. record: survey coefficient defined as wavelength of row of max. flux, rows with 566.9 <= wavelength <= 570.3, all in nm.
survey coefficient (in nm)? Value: 569.106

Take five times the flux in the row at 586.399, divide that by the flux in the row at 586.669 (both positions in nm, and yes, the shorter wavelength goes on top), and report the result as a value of 4.6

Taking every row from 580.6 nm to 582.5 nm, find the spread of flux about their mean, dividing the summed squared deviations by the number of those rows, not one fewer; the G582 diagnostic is 1.24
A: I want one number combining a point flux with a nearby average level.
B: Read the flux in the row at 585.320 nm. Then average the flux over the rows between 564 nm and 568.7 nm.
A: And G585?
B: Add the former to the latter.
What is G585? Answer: 22.2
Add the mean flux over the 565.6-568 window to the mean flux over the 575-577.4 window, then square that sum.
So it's 516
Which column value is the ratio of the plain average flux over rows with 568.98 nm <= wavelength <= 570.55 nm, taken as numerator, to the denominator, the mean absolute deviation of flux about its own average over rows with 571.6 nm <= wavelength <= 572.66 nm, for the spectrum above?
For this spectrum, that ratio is 21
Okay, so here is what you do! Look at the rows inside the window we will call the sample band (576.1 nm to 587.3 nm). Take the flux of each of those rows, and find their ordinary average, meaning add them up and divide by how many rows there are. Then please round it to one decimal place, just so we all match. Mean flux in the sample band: 10.5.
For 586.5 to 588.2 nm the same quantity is 11.6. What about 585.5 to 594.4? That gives 11.5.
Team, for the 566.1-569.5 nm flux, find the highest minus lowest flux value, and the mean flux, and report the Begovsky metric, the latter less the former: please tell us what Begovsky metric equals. 9.9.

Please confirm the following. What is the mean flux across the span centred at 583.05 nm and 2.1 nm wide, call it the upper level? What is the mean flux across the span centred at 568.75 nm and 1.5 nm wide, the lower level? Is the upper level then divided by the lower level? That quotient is 0.80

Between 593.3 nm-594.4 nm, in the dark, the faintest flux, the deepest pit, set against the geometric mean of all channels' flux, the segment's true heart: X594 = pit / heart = 0.96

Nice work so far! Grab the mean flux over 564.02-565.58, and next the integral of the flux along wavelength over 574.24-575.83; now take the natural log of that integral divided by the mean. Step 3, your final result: 0.52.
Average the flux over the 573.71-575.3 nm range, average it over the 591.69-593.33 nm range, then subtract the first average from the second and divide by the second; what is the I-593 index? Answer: -0.02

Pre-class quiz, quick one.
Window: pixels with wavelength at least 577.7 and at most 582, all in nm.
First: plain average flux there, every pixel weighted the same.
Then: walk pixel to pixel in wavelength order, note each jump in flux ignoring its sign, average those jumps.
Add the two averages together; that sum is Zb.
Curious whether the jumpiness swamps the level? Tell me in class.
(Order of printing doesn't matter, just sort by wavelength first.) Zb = 10.9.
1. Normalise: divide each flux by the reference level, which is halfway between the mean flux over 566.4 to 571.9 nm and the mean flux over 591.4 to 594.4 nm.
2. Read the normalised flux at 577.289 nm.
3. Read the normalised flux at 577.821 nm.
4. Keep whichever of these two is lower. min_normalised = 0.94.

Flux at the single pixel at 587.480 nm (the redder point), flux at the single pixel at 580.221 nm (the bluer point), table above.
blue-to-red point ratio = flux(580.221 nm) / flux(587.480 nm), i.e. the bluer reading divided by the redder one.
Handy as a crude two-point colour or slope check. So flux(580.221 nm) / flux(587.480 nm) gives 0.89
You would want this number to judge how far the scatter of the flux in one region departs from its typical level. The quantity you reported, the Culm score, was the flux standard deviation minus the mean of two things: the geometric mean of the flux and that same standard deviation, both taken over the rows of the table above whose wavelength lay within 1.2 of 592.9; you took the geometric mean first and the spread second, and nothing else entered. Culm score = -5.2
